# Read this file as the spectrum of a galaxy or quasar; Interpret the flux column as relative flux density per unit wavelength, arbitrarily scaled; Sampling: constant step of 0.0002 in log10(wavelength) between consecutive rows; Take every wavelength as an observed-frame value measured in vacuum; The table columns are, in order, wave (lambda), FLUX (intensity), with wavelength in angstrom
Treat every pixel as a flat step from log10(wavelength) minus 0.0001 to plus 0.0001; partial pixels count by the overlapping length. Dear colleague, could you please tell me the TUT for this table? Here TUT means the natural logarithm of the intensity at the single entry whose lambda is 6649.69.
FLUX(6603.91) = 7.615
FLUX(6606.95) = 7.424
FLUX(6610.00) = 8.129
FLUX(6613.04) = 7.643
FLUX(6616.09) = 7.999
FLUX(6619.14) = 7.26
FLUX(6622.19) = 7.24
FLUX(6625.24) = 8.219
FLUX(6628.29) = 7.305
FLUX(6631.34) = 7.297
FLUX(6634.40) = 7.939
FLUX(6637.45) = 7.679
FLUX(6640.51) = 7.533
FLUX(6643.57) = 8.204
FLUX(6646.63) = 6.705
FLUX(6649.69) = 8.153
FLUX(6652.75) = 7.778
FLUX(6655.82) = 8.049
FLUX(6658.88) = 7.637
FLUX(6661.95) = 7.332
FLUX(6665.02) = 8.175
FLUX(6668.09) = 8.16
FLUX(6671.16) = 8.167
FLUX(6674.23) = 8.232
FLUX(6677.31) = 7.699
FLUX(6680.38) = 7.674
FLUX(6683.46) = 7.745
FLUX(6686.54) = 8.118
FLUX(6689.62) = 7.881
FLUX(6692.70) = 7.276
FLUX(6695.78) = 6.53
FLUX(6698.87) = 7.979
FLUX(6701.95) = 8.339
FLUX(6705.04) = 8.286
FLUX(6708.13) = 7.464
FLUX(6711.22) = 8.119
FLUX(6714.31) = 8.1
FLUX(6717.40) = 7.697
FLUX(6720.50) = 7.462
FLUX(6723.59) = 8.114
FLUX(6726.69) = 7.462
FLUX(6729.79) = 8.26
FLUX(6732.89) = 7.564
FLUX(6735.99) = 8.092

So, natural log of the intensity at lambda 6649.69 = 2.10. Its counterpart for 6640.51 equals 2.02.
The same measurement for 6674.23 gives 2.11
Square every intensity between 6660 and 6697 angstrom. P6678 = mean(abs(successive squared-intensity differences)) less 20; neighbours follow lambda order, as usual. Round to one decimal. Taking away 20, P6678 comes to -15.1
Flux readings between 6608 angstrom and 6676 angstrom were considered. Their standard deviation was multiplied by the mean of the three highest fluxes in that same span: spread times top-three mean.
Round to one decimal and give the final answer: 3.5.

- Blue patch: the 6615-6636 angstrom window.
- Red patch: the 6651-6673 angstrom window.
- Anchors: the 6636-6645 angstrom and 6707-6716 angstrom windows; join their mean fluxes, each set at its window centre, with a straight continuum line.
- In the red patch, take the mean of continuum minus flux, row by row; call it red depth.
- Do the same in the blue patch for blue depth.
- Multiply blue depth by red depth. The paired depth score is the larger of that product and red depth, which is -0.01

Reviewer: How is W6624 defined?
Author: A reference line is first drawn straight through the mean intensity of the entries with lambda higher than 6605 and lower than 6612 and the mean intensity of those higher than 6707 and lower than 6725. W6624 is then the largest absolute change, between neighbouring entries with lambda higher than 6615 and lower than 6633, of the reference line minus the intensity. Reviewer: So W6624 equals 1.0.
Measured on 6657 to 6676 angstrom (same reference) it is 0.8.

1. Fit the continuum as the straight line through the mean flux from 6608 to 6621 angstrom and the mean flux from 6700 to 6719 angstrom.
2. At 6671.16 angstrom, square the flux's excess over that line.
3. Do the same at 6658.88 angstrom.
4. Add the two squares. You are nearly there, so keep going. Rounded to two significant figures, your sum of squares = 0.12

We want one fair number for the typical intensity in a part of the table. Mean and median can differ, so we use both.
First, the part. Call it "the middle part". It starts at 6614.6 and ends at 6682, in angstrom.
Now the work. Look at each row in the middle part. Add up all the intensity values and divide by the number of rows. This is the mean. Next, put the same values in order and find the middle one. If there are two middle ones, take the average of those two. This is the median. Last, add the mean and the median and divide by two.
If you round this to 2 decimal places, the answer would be 7.74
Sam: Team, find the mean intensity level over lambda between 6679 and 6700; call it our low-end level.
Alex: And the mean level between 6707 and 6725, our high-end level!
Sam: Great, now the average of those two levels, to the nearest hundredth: 7.71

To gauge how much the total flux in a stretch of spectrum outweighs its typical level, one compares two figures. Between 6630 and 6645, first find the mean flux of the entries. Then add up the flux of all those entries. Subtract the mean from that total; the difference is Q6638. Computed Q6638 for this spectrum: 31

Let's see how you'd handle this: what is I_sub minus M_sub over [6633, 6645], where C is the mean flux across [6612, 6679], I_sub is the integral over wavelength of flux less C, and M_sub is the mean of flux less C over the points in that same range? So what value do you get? 1.0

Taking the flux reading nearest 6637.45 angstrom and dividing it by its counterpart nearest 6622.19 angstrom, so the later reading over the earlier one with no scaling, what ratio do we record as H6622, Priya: 1.06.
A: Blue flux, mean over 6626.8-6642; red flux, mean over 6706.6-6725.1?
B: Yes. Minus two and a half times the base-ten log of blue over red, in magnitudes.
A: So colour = 0.039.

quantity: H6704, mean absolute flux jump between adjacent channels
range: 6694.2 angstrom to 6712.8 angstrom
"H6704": 0.67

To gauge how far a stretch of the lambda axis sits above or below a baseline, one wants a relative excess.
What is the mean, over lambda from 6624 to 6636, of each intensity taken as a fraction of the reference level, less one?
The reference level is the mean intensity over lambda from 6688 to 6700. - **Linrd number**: 0.037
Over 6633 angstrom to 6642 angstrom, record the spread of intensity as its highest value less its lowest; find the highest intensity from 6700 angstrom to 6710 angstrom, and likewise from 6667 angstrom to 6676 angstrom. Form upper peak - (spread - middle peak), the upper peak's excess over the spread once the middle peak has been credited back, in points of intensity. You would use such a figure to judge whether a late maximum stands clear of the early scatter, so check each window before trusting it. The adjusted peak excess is 16.2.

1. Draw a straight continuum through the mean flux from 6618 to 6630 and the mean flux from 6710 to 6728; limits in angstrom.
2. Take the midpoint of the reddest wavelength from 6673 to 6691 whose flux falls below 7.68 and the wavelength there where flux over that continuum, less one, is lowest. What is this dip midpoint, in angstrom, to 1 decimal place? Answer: 6680.4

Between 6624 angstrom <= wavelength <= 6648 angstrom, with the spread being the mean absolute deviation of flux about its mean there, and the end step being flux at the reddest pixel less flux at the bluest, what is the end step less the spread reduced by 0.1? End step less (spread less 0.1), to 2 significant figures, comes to -1.8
